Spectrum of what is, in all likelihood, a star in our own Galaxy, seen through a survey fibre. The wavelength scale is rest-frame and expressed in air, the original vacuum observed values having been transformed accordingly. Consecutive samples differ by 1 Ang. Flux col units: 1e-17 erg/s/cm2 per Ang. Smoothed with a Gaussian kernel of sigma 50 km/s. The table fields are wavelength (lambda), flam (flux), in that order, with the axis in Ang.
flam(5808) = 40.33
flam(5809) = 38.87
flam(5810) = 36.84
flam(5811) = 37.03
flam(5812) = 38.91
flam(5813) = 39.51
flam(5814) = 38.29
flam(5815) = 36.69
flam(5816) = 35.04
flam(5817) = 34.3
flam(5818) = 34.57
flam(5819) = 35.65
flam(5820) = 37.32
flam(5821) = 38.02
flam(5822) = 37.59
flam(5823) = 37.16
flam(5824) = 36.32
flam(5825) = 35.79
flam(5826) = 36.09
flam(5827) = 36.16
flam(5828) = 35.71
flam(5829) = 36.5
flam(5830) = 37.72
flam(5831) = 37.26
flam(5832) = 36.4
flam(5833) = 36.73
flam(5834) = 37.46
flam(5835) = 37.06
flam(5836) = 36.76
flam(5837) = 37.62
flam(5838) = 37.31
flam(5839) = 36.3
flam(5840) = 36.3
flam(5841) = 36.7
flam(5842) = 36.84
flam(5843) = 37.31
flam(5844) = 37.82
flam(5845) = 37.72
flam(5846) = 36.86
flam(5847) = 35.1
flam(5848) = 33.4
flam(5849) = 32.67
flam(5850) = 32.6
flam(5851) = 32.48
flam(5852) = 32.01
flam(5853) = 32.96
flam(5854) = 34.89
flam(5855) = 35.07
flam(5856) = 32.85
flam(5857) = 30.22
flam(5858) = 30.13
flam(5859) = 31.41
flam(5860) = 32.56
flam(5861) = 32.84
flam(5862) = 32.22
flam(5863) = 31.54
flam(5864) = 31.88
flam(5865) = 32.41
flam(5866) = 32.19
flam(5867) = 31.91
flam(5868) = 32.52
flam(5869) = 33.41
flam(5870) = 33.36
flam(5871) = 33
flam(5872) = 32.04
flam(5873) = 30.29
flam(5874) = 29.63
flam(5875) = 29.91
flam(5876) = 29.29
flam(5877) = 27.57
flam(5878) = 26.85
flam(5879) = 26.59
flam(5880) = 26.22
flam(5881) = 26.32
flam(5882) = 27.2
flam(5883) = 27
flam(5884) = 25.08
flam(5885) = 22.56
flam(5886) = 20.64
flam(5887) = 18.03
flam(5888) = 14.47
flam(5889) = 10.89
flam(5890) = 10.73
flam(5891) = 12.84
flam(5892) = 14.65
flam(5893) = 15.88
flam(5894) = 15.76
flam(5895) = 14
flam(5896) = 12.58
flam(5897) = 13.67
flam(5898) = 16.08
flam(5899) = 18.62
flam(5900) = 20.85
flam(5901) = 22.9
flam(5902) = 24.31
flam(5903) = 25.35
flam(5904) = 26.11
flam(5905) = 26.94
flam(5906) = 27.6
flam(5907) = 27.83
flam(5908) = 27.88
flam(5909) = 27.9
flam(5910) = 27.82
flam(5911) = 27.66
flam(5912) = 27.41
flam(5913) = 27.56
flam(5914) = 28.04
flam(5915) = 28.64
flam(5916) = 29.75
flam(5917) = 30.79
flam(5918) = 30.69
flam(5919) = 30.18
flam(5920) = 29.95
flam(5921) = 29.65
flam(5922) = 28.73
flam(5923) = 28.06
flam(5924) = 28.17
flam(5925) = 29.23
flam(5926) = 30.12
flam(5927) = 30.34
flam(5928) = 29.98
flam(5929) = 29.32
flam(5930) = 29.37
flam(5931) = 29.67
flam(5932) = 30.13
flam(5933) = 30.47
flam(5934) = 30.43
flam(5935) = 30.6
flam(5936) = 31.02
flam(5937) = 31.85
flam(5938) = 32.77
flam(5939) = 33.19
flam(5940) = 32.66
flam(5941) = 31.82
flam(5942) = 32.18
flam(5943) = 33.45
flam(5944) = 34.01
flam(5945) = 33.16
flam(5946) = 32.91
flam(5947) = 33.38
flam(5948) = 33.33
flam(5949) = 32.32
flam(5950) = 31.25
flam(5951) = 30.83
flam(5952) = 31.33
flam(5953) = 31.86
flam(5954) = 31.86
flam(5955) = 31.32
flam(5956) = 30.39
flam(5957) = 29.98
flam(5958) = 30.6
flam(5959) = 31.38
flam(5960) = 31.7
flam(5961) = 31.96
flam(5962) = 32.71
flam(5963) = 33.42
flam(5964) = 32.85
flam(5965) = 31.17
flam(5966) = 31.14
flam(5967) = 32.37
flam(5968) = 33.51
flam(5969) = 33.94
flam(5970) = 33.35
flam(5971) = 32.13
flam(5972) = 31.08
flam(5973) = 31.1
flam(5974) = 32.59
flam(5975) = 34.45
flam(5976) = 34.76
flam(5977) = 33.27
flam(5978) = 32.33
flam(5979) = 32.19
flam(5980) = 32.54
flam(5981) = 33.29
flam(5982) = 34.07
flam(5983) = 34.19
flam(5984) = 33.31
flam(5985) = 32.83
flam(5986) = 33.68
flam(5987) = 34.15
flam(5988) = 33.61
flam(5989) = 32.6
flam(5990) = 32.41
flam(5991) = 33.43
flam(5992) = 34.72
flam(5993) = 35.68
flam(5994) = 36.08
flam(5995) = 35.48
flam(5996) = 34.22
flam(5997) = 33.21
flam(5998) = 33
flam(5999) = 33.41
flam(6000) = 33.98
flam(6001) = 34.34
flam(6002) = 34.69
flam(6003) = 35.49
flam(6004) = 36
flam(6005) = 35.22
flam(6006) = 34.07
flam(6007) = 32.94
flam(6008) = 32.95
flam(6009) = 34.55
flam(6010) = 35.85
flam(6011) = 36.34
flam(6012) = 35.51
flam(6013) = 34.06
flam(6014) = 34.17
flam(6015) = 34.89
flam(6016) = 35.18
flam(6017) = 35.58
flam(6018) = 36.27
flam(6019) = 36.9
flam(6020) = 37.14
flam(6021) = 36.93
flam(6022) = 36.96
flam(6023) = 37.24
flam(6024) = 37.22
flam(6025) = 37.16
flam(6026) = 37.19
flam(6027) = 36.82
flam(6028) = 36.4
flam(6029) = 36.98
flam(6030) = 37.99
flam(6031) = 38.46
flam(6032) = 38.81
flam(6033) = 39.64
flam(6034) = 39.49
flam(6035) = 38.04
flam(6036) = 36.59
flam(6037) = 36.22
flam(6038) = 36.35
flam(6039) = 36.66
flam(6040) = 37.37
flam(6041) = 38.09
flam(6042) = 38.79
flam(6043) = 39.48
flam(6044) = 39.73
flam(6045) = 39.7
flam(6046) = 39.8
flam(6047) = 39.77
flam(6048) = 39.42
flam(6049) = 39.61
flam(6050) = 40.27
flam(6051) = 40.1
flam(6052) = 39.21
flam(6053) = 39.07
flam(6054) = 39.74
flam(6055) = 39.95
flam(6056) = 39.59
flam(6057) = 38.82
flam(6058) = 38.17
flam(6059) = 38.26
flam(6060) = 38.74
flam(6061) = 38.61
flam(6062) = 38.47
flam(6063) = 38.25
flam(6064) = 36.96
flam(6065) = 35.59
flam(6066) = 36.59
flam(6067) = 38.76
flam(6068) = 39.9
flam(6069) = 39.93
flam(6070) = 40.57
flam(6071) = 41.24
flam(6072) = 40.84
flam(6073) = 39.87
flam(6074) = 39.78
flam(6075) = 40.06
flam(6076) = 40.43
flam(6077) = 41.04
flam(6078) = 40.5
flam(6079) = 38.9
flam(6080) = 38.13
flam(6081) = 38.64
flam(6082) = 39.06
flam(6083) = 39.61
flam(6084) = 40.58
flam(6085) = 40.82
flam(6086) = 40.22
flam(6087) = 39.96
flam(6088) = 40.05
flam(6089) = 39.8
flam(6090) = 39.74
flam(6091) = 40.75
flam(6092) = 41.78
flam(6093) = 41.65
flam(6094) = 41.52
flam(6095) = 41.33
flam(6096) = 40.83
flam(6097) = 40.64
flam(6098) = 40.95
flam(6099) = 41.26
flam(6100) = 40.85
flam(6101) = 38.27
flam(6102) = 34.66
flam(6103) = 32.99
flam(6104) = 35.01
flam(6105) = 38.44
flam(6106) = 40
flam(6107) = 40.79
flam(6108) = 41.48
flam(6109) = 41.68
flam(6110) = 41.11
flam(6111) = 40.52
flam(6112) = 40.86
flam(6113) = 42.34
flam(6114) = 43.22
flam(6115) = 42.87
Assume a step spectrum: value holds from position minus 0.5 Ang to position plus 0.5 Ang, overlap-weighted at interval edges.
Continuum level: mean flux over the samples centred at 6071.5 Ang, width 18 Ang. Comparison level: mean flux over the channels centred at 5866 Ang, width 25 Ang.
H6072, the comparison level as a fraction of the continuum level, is 0.80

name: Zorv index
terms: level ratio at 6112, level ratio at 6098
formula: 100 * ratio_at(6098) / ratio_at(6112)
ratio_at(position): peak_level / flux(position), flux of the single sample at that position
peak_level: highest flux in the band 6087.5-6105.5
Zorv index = 100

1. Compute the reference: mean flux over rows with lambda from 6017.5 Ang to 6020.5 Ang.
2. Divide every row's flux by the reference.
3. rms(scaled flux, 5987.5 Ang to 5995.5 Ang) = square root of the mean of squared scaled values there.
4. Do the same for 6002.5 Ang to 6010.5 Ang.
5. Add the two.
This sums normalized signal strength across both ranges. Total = 1.87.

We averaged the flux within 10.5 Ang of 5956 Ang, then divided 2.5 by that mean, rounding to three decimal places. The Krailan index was 0.079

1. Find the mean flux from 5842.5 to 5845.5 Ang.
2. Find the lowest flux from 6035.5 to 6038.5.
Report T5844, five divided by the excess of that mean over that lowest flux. 3.6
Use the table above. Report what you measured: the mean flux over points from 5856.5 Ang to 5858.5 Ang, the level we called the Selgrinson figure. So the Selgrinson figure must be 30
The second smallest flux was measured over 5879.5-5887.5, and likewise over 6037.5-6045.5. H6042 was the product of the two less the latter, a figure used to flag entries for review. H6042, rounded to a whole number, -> 720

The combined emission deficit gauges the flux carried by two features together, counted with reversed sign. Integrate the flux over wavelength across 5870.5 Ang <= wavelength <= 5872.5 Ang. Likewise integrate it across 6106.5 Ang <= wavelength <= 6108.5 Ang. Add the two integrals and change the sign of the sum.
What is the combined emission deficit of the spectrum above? -147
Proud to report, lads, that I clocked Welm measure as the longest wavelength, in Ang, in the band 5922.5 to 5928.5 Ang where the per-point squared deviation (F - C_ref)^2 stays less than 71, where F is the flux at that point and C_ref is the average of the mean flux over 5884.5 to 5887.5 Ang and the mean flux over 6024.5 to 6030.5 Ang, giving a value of 5928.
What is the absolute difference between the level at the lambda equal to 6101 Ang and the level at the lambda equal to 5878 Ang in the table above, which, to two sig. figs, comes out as 11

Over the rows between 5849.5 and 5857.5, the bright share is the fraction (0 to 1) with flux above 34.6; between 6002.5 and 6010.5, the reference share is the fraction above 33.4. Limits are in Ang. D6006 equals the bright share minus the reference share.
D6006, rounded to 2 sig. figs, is -0.50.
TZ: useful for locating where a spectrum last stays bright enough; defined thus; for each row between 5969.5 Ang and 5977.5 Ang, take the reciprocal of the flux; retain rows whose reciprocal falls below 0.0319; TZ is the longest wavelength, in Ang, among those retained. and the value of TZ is 5977 Ang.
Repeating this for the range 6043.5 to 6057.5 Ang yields 6057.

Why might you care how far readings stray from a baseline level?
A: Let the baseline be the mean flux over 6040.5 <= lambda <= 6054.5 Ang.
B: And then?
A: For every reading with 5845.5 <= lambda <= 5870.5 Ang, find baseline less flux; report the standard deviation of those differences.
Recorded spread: 1.5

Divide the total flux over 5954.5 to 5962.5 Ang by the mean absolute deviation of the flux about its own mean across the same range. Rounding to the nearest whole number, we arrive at 358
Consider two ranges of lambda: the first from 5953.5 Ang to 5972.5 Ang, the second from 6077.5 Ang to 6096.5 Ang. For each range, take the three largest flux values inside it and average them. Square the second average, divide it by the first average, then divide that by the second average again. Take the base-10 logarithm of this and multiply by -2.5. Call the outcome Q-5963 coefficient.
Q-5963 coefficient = -0.23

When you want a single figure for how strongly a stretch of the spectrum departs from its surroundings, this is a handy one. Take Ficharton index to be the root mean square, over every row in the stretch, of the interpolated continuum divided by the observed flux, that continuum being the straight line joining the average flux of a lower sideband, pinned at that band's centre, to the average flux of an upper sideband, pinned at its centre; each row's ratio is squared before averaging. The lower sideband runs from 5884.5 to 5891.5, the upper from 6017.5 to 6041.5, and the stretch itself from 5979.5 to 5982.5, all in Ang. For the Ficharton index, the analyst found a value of 0.90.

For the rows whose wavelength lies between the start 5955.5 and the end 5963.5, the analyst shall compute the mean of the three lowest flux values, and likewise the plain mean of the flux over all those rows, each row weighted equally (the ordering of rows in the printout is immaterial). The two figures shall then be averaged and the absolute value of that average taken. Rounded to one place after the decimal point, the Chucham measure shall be 30.9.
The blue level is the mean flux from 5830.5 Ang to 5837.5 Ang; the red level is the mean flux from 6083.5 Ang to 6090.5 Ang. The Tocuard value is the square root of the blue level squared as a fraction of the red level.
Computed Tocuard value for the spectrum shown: 5.84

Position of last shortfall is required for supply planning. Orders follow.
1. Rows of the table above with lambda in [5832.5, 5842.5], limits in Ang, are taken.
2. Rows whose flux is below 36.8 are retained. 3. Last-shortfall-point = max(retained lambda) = 5841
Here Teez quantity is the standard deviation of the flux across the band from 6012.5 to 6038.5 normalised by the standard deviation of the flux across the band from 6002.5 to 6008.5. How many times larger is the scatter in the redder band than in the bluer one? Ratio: 1.1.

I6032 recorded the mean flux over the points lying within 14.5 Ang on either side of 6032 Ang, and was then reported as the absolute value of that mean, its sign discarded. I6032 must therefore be 37.7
